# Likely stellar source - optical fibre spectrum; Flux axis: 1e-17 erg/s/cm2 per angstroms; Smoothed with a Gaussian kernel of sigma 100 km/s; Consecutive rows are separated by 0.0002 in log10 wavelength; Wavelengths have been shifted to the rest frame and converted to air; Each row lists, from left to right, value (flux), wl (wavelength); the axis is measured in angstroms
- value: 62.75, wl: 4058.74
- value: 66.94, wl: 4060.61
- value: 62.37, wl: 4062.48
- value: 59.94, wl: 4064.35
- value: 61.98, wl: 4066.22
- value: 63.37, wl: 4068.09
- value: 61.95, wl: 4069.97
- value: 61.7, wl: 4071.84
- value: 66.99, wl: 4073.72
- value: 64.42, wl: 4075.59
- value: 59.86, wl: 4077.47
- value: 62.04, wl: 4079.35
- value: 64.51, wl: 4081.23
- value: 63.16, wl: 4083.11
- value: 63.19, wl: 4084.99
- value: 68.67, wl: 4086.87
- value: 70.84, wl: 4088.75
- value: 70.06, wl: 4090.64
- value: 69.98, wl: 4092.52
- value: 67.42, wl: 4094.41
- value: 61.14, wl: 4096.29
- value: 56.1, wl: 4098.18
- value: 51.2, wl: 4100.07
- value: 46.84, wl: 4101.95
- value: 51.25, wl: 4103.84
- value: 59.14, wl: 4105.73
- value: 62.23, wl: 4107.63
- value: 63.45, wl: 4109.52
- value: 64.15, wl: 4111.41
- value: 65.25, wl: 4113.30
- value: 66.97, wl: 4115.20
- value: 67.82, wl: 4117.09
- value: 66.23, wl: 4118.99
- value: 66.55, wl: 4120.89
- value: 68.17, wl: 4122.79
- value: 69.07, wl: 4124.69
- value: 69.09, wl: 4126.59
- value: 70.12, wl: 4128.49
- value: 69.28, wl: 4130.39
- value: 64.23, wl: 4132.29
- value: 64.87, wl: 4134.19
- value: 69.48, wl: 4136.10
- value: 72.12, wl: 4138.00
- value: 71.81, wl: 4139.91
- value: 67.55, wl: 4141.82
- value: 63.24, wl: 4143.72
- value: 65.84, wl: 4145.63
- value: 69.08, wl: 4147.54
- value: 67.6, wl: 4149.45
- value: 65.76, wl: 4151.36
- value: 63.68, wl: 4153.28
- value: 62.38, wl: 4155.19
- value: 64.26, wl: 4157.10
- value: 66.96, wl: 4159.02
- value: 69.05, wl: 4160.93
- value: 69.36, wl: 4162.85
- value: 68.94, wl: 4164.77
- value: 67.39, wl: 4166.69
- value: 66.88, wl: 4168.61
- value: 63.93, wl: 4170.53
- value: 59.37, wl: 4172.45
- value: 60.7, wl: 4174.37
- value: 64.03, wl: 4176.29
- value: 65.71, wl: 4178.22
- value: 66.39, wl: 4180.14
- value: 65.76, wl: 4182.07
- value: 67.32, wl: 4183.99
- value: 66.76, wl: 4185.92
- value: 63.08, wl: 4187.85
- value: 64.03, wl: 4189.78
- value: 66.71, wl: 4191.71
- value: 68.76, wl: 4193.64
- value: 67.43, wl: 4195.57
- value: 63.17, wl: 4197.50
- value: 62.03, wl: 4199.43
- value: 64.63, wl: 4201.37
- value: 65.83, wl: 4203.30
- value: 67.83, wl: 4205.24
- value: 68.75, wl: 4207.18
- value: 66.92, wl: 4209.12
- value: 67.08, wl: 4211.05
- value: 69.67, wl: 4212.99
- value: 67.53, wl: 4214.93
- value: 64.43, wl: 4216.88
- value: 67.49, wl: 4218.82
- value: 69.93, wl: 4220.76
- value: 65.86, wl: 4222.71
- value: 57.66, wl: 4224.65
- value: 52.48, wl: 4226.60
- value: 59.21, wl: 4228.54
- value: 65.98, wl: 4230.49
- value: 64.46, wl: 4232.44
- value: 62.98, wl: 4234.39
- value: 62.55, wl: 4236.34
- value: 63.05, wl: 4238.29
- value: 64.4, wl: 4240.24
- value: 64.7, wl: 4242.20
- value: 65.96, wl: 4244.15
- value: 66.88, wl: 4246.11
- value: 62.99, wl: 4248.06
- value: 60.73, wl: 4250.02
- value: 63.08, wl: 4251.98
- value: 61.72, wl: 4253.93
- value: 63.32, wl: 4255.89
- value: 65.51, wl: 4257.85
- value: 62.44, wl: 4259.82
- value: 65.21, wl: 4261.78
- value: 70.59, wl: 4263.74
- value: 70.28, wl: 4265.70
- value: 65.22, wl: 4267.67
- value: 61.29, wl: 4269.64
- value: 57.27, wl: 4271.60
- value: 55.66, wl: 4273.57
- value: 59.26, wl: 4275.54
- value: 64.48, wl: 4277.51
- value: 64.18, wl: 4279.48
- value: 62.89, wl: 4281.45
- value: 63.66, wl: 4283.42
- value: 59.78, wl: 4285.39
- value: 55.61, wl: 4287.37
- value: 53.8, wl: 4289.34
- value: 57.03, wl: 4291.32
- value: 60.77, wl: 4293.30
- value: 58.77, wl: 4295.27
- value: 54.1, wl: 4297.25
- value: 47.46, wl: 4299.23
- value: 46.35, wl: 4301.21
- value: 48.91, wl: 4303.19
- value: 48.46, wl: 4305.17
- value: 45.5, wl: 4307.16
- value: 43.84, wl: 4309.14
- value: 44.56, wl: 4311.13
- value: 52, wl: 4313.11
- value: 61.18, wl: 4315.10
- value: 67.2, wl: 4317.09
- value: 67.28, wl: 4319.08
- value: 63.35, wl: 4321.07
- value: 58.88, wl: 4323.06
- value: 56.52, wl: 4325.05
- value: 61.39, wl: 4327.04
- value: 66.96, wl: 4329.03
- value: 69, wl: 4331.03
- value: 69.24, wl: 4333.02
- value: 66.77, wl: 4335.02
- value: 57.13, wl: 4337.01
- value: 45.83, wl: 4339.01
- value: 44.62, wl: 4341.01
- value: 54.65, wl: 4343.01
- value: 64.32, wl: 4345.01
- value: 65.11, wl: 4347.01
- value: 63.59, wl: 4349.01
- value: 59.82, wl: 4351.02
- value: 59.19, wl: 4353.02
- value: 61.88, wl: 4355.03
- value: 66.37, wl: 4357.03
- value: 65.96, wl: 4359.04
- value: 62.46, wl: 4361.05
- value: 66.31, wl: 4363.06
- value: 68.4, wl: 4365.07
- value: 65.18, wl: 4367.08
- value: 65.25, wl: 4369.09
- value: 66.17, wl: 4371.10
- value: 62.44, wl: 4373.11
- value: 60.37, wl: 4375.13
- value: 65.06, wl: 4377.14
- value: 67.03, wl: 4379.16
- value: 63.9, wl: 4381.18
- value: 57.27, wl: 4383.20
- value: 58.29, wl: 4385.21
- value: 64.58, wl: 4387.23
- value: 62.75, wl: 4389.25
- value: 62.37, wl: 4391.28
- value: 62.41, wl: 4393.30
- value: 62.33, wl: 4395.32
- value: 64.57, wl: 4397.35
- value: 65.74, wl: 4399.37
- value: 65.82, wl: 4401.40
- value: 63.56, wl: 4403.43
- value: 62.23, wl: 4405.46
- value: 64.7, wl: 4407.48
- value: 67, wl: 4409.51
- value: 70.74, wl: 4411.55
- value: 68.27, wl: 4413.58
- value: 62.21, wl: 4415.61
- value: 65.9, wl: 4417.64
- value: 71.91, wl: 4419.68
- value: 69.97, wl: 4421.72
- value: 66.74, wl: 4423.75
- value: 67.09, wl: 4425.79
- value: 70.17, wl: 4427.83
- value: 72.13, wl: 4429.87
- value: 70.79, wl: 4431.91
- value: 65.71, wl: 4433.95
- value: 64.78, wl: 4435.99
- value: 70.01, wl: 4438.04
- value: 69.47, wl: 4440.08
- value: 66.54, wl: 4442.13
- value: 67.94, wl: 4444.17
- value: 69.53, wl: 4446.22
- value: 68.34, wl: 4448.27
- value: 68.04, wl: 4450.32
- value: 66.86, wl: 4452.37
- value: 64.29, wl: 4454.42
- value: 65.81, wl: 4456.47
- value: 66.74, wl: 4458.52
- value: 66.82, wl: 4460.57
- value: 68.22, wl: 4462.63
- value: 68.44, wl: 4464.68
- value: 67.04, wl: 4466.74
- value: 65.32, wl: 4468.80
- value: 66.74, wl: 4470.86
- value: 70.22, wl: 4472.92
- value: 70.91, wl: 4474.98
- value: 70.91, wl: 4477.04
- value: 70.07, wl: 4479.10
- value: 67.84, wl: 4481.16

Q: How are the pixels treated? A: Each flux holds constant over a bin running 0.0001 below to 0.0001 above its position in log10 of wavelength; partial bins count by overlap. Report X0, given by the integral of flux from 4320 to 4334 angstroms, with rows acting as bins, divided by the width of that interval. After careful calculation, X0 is 64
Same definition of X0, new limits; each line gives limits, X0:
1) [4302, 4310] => 47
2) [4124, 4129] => 69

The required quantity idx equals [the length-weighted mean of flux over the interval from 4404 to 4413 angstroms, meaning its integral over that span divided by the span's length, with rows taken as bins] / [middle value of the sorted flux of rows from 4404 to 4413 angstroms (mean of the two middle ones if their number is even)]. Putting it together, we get 1.00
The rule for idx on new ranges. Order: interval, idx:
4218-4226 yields 0.97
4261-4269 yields 1.00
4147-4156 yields 1.00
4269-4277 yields 1.01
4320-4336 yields 0.98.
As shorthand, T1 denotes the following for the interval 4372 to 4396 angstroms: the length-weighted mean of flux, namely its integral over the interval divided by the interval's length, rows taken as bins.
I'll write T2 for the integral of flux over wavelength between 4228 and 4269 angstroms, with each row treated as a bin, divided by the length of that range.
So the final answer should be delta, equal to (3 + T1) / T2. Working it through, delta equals 1.02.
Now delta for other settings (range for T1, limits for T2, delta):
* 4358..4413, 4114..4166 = 1.00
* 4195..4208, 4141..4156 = 1.04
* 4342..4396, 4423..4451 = 0.97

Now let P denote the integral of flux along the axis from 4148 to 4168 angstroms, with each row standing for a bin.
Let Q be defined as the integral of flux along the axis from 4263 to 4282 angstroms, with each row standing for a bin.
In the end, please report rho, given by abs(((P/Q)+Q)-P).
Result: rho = 133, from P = 1332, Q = 1197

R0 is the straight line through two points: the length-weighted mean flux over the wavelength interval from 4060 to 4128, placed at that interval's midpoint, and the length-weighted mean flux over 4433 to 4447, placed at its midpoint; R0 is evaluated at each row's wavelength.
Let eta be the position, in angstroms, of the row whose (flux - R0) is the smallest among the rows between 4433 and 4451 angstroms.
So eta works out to 4435.99 angstroms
